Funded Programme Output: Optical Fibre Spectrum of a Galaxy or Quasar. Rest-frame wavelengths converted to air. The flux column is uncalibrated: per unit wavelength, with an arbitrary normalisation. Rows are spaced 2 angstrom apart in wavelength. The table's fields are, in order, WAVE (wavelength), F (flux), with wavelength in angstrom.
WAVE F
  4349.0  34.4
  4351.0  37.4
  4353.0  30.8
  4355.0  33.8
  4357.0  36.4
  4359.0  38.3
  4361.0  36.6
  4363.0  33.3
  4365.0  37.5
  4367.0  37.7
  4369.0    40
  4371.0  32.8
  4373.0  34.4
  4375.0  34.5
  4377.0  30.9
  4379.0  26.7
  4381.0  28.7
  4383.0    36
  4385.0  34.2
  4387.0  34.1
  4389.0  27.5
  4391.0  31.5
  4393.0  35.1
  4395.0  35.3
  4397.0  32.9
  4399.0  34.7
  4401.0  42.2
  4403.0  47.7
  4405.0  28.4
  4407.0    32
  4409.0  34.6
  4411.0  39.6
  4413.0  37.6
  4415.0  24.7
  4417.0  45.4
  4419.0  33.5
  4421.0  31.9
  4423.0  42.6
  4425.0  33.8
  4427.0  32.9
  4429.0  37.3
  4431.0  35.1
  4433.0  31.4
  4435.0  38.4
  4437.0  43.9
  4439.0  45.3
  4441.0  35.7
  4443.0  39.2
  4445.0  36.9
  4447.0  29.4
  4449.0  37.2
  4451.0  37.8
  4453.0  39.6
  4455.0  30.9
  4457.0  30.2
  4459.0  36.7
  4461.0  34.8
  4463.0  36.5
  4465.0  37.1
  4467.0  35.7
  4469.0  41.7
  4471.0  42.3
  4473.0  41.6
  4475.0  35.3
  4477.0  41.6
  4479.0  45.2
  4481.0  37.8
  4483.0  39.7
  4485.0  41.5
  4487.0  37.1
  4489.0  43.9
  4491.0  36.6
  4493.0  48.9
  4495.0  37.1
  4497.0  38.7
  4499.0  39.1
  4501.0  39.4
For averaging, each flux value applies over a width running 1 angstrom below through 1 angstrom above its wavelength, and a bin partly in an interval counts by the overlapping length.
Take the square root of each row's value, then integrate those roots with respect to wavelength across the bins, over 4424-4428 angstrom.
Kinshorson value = 23.1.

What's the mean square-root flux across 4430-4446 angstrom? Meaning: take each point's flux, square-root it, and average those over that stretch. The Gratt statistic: 6.17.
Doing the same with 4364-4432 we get 5.89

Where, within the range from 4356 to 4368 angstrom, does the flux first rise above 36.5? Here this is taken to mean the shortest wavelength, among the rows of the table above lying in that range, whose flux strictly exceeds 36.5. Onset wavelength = 4359.0 angstrom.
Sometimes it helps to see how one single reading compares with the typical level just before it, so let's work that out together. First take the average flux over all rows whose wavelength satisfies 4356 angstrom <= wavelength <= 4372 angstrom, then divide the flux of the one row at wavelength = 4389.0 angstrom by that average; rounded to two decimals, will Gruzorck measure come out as 0.75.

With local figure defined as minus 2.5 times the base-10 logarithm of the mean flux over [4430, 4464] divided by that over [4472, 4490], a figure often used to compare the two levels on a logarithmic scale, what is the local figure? 0.11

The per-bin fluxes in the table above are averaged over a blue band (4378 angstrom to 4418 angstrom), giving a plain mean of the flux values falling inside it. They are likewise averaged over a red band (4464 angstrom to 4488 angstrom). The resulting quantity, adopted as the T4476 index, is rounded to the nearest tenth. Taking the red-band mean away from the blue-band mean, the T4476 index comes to -5.3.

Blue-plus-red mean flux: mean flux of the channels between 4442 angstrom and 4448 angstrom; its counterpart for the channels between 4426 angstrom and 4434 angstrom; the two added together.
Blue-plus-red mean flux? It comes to 69.3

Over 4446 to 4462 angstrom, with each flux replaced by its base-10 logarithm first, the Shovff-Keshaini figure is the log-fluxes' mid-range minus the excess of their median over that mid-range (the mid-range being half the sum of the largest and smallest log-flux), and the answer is 1.51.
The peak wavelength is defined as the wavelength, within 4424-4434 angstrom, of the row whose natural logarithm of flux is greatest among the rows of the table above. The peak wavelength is 4429.0 angstrom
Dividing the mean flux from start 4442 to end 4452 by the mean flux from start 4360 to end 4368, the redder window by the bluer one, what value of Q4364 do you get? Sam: 1.00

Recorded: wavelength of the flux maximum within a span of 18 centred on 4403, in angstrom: 4403.0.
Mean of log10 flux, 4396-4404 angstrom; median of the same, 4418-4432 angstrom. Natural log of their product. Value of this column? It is 0.889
